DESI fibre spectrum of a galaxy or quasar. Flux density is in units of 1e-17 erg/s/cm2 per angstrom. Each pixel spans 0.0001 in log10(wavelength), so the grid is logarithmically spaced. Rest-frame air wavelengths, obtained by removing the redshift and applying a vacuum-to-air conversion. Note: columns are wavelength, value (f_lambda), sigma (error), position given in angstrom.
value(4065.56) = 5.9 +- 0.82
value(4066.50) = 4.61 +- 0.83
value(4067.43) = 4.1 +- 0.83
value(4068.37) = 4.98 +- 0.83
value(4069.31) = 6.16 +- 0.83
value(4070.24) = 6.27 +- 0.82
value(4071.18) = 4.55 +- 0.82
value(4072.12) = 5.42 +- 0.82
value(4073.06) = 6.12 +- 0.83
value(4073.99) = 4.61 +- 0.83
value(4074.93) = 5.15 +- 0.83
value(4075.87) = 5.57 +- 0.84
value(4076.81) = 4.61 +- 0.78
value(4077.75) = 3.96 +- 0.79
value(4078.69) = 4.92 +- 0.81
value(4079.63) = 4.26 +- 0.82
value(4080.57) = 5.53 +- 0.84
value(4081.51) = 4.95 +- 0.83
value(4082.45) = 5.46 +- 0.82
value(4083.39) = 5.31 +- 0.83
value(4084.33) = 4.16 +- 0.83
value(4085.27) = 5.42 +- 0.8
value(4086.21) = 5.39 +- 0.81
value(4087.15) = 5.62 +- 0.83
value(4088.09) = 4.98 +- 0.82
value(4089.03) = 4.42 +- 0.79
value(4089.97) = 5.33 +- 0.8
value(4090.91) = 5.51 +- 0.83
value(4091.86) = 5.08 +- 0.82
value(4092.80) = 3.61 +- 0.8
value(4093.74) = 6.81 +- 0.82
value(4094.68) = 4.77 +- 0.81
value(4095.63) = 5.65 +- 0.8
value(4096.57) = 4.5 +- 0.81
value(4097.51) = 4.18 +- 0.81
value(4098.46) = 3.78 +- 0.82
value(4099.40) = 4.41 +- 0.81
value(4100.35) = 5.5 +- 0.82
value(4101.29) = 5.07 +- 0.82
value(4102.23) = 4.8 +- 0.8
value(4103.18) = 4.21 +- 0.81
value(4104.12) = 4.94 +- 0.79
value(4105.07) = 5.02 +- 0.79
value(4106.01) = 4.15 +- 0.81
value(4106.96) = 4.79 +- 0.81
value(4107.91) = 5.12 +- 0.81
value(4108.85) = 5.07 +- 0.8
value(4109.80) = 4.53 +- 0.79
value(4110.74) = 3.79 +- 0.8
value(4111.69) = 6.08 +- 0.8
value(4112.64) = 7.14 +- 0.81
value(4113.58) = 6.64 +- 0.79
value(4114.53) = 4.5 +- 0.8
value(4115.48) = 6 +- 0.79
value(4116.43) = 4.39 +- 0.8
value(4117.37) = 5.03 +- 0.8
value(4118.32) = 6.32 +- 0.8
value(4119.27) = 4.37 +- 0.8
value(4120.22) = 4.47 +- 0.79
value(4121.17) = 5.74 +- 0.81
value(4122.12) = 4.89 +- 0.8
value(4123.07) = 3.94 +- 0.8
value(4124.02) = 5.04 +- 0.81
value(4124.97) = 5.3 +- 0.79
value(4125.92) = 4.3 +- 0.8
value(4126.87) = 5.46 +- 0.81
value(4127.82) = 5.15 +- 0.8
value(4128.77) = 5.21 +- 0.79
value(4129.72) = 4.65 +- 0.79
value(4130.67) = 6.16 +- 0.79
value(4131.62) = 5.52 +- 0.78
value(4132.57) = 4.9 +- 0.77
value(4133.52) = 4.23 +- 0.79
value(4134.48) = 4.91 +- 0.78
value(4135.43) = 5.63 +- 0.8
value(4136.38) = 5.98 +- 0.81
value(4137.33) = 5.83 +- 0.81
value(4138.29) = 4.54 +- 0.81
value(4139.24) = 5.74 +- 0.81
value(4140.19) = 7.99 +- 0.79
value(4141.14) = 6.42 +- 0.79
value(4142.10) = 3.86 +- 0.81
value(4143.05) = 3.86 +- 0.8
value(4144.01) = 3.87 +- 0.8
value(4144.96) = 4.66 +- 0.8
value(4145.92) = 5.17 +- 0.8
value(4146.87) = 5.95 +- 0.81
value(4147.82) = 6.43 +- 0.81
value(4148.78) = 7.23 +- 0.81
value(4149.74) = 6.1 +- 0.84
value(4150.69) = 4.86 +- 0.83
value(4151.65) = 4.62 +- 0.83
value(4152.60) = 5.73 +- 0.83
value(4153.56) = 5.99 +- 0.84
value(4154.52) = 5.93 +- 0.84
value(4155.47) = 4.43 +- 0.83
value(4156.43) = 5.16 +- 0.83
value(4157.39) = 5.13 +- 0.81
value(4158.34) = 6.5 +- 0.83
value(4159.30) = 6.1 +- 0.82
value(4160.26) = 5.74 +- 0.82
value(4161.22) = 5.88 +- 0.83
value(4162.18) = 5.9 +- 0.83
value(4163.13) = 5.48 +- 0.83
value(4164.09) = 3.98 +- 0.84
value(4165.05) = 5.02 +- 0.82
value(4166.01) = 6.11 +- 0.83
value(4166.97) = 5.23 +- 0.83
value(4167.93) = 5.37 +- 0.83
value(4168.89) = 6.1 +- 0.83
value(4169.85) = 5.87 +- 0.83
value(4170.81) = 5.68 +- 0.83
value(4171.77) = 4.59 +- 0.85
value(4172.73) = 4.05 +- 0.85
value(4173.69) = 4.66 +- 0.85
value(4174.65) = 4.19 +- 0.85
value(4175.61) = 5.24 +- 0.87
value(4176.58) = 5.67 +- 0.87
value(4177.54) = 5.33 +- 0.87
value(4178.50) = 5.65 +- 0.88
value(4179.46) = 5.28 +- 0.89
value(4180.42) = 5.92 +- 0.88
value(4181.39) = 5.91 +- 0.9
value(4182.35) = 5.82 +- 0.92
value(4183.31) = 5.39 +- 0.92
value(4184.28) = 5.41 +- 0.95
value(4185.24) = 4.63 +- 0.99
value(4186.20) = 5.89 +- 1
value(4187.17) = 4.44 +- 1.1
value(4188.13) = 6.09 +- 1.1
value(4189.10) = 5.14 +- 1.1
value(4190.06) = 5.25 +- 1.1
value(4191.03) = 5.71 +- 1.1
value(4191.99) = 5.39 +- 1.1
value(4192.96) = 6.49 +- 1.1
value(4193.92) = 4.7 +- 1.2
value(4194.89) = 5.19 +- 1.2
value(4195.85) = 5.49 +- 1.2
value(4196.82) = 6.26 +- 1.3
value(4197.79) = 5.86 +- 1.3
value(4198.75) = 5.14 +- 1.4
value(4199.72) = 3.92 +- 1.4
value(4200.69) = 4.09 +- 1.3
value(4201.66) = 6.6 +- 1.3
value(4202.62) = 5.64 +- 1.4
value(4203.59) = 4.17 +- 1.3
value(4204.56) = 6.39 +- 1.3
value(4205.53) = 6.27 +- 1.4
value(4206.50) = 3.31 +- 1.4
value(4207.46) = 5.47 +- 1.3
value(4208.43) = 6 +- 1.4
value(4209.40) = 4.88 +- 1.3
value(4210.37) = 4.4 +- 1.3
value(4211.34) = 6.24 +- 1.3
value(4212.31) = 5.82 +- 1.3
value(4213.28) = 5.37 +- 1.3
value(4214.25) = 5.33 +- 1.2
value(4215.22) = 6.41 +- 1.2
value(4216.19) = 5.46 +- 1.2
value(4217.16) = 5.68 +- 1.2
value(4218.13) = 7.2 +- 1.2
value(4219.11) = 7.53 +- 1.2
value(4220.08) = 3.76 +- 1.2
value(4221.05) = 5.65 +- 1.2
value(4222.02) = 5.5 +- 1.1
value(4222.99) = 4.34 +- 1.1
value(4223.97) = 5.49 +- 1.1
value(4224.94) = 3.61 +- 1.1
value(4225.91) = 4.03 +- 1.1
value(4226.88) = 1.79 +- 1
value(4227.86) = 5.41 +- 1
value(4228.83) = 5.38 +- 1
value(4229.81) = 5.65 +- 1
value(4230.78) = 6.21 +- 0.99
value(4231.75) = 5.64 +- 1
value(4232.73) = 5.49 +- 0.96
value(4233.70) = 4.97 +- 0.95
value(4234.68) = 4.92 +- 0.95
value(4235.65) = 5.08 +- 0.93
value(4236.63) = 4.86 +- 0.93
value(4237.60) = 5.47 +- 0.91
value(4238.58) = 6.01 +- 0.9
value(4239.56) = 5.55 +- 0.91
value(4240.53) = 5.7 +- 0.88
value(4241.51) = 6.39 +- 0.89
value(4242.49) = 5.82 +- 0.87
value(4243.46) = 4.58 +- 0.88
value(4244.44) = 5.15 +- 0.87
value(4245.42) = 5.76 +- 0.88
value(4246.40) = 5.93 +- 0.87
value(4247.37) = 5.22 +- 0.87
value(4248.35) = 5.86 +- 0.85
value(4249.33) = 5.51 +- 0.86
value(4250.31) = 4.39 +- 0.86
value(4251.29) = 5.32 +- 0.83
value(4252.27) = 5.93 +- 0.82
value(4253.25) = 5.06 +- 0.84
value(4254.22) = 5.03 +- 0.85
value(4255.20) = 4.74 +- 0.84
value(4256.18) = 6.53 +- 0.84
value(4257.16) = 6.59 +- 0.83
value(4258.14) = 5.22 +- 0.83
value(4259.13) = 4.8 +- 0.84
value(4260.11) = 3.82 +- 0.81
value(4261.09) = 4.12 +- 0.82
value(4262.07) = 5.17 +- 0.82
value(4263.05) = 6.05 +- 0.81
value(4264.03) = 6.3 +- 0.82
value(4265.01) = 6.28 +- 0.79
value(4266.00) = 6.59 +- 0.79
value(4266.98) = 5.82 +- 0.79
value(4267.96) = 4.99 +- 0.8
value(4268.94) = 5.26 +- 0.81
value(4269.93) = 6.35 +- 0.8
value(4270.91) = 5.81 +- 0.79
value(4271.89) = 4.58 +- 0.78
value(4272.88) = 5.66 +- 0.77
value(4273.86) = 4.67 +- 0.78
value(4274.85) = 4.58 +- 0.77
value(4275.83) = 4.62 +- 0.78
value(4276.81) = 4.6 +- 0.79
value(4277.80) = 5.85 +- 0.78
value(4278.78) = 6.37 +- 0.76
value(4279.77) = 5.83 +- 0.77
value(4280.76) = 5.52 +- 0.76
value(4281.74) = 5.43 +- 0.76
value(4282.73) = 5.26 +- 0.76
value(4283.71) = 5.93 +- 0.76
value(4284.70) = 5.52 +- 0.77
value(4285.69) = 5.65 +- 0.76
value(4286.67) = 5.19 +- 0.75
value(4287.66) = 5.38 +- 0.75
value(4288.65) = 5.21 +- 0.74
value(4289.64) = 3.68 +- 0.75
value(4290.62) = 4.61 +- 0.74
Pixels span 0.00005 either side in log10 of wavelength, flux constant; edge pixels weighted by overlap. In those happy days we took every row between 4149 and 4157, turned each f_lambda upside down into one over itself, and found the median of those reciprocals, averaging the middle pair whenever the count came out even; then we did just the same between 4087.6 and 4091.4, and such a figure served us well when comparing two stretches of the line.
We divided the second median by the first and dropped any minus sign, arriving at 1.05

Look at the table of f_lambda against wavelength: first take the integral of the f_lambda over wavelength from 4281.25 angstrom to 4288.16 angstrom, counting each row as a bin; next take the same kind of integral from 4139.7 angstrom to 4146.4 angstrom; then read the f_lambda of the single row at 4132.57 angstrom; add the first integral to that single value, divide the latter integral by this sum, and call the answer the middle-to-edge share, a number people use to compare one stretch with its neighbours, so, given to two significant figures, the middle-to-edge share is 0.80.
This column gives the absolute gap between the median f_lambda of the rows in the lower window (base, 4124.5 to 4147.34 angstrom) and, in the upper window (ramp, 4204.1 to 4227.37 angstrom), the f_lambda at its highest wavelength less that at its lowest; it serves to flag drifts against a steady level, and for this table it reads 9.8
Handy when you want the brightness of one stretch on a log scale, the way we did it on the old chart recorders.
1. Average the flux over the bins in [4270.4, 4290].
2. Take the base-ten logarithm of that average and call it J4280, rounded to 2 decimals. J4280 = 0.72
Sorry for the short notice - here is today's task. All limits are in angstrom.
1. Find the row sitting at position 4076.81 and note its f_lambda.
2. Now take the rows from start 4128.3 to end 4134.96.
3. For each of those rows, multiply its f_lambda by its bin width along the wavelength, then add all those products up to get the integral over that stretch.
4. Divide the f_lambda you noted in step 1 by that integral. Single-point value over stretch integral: 0.136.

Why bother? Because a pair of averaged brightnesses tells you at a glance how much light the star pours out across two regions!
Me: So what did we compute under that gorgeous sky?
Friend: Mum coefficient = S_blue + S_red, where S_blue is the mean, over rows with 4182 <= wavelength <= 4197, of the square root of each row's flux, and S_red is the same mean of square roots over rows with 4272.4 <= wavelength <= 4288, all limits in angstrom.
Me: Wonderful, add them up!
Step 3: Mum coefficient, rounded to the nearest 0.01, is 4.65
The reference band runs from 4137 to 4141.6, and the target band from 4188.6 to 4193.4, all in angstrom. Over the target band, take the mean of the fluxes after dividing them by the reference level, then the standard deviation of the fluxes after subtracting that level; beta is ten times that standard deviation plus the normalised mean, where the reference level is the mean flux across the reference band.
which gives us 6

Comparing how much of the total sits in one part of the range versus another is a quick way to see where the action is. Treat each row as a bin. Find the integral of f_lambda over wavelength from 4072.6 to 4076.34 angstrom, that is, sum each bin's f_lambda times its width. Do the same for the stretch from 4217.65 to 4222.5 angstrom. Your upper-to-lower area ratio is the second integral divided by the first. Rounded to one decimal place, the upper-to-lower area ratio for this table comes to 1.4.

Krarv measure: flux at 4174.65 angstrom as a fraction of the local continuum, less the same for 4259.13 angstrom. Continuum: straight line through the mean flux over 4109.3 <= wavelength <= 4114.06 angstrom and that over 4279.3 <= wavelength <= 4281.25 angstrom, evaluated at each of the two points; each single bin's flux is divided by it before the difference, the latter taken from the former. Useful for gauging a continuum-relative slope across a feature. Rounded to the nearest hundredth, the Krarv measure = -0.11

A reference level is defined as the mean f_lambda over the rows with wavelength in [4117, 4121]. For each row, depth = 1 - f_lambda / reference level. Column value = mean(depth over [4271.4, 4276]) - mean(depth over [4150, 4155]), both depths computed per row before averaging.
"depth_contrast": 0.12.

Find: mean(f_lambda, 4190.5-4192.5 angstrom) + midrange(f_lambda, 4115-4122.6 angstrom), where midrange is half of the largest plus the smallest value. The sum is 10.9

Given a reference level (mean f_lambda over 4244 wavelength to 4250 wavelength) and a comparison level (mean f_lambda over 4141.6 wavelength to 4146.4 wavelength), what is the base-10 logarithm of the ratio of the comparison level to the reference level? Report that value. -0.11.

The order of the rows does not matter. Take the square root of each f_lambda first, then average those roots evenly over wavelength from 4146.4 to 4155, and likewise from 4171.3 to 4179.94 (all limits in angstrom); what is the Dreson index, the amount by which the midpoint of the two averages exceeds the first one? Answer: -0.10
